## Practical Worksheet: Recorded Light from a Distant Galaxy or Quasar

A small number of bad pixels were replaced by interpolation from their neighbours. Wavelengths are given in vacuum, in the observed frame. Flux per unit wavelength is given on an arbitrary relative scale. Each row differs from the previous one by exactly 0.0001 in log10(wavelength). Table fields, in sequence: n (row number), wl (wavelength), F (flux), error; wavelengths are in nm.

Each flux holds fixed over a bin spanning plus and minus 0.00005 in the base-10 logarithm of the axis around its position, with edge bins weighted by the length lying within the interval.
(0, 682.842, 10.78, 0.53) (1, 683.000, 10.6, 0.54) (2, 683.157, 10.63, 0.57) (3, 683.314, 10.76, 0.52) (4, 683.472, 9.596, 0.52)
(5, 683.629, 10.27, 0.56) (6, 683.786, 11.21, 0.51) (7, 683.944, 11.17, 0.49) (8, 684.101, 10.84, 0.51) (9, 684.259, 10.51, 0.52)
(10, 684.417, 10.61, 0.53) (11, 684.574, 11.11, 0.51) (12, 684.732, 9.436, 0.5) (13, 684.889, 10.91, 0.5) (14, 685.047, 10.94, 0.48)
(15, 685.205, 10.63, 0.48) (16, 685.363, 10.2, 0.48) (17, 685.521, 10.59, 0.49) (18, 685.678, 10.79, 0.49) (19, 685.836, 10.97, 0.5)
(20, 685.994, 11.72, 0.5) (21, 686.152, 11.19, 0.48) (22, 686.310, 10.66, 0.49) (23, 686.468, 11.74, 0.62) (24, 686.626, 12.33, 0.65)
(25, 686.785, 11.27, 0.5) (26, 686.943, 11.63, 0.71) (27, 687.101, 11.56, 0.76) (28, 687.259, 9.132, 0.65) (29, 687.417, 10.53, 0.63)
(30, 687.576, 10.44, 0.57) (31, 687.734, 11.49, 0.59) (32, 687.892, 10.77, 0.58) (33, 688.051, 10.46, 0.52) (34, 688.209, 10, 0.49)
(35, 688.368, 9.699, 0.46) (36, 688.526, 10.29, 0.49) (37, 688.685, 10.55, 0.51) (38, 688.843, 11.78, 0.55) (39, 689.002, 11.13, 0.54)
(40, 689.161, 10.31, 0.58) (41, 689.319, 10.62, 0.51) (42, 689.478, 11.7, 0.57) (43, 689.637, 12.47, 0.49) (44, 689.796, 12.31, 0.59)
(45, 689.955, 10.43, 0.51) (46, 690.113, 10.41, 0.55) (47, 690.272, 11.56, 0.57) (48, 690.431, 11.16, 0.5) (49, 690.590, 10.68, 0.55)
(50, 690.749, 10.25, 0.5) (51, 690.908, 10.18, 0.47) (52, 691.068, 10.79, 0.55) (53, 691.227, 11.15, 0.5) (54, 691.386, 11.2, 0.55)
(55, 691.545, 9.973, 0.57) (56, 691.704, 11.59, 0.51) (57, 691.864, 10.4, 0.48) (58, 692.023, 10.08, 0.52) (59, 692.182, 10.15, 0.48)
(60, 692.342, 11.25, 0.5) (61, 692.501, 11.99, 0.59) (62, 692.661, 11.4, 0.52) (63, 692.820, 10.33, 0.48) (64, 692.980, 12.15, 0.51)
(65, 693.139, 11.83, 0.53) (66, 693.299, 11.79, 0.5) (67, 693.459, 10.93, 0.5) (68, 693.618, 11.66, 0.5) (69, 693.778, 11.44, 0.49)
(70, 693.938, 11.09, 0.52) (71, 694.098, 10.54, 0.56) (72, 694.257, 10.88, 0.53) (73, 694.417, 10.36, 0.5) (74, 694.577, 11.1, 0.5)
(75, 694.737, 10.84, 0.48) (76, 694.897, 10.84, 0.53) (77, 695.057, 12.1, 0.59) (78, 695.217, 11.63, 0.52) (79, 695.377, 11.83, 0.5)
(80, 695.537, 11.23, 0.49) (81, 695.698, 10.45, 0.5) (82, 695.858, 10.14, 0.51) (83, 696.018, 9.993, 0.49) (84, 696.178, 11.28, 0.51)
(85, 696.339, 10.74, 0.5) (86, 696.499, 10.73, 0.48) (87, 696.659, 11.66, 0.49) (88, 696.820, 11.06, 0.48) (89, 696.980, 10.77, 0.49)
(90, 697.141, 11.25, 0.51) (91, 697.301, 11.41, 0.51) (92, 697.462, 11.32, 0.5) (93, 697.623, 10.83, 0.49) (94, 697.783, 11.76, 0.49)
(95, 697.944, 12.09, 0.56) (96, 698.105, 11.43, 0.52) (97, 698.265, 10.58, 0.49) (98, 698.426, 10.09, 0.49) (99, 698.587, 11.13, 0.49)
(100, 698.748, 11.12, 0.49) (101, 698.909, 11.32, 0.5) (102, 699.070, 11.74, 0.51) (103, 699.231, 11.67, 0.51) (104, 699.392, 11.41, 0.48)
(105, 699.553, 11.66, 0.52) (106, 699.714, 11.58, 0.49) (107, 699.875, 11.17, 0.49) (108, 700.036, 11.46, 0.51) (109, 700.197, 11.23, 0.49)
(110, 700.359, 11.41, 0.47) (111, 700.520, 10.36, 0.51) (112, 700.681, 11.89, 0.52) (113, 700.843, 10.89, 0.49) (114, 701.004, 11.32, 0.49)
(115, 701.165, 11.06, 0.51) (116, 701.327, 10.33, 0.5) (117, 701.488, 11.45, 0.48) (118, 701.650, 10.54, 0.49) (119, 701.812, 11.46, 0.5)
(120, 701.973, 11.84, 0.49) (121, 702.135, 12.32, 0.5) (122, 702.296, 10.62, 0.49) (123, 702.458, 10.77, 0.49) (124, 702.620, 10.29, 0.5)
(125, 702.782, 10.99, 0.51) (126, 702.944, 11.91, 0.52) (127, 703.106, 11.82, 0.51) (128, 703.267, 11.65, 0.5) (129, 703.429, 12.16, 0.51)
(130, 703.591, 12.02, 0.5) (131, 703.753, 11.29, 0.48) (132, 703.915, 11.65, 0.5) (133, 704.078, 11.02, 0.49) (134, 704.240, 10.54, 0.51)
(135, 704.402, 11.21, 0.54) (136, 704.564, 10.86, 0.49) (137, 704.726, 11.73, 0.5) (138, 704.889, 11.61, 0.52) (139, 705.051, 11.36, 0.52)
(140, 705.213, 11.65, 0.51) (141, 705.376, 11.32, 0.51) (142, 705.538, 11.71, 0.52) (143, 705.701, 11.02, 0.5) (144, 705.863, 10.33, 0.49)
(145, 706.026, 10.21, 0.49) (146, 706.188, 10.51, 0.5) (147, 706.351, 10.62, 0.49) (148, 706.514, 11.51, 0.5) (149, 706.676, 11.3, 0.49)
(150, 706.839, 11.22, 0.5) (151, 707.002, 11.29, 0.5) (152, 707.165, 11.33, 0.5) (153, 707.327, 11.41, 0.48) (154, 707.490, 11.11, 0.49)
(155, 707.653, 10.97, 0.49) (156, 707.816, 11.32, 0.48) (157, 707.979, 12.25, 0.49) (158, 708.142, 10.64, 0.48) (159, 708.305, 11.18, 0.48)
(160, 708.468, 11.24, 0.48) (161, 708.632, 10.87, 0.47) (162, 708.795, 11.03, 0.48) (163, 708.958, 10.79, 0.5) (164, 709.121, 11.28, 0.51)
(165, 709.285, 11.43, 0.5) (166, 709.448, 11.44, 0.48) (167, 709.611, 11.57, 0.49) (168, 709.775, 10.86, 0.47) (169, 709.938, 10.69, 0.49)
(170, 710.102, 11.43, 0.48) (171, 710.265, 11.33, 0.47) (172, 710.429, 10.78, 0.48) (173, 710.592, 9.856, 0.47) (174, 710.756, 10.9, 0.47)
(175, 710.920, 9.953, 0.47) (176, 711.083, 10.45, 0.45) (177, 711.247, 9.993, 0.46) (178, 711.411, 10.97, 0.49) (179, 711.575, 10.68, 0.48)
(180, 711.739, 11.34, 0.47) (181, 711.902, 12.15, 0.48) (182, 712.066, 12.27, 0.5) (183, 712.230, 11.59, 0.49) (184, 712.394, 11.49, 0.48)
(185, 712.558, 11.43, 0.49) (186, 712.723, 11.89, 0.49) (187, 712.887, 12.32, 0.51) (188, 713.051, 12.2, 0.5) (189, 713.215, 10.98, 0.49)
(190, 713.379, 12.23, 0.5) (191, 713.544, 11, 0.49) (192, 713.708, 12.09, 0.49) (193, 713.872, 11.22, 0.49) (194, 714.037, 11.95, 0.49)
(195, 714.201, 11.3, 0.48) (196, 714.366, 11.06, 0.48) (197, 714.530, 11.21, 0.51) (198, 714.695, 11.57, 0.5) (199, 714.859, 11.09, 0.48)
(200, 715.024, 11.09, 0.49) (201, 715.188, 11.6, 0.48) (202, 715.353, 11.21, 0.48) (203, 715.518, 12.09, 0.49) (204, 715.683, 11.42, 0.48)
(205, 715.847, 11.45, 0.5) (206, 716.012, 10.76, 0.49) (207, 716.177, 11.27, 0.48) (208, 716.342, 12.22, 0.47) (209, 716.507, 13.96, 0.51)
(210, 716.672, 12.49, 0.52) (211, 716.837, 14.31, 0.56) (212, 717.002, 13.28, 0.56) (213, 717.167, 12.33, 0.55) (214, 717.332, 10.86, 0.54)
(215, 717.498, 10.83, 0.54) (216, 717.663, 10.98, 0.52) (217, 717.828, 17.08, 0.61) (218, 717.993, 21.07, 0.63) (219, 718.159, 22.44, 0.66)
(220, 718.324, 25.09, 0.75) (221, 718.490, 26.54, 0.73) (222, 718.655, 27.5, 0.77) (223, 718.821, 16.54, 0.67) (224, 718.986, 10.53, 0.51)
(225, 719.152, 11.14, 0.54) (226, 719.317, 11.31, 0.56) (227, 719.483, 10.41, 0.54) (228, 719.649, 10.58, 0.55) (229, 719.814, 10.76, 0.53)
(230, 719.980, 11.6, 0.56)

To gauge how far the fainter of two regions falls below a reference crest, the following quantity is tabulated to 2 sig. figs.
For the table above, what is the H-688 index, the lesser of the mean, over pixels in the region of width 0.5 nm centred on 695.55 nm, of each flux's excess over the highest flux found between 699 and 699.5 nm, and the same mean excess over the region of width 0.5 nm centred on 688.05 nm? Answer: -1.3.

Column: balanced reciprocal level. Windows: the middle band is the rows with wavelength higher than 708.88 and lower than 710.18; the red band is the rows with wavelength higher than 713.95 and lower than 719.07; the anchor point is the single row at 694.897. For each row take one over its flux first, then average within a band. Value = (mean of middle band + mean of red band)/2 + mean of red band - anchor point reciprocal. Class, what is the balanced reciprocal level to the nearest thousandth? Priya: 0.068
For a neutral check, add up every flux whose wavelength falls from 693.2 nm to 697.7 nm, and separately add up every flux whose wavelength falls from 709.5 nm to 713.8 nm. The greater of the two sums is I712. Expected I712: 310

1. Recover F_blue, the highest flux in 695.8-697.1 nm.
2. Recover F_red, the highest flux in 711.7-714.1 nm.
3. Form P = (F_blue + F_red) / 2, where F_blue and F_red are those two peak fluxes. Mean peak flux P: 12.0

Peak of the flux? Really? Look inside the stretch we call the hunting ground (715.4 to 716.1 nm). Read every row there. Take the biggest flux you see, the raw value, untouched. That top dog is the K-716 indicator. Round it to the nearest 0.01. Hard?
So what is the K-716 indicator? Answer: 12.09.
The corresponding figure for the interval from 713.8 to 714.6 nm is 11.95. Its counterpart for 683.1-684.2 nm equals 11.21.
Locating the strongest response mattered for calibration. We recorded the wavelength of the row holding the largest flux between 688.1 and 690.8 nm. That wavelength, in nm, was 689.637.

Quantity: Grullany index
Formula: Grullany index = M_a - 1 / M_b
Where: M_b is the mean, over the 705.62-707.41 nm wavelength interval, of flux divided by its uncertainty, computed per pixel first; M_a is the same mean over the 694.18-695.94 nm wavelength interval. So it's 21.5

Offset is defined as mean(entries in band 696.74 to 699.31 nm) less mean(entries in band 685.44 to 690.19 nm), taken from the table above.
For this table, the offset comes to 0.26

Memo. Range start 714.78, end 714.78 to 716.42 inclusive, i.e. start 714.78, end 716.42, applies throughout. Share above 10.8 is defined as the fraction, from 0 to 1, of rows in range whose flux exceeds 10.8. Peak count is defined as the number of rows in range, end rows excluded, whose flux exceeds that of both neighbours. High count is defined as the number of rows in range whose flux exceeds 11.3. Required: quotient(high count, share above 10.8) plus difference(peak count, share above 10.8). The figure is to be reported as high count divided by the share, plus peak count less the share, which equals 7.7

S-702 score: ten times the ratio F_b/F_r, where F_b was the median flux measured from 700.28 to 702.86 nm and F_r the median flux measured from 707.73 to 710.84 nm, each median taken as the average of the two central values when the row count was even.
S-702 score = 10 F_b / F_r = 9.9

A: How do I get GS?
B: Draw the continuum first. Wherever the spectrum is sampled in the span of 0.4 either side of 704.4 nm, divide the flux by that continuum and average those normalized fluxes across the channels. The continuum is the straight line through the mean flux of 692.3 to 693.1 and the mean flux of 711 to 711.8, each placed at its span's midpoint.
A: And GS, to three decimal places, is 1.010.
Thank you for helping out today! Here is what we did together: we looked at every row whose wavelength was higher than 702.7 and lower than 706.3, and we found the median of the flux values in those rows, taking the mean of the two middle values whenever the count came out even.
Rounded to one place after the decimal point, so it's 11.3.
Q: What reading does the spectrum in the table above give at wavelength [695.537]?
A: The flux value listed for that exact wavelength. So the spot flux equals 11.23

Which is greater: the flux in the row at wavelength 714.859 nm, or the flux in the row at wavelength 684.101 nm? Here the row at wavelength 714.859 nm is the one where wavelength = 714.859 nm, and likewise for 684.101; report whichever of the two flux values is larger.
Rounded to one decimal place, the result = 11.1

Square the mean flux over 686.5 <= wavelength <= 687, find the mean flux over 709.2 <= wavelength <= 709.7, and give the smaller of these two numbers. 11.5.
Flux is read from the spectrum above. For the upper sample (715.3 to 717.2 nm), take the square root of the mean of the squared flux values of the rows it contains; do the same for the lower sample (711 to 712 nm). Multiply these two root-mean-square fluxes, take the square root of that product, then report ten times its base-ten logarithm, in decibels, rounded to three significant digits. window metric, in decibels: 10.6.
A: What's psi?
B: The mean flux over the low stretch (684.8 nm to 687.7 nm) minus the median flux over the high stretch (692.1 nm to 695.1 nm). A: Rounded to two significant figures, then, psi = -0.14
